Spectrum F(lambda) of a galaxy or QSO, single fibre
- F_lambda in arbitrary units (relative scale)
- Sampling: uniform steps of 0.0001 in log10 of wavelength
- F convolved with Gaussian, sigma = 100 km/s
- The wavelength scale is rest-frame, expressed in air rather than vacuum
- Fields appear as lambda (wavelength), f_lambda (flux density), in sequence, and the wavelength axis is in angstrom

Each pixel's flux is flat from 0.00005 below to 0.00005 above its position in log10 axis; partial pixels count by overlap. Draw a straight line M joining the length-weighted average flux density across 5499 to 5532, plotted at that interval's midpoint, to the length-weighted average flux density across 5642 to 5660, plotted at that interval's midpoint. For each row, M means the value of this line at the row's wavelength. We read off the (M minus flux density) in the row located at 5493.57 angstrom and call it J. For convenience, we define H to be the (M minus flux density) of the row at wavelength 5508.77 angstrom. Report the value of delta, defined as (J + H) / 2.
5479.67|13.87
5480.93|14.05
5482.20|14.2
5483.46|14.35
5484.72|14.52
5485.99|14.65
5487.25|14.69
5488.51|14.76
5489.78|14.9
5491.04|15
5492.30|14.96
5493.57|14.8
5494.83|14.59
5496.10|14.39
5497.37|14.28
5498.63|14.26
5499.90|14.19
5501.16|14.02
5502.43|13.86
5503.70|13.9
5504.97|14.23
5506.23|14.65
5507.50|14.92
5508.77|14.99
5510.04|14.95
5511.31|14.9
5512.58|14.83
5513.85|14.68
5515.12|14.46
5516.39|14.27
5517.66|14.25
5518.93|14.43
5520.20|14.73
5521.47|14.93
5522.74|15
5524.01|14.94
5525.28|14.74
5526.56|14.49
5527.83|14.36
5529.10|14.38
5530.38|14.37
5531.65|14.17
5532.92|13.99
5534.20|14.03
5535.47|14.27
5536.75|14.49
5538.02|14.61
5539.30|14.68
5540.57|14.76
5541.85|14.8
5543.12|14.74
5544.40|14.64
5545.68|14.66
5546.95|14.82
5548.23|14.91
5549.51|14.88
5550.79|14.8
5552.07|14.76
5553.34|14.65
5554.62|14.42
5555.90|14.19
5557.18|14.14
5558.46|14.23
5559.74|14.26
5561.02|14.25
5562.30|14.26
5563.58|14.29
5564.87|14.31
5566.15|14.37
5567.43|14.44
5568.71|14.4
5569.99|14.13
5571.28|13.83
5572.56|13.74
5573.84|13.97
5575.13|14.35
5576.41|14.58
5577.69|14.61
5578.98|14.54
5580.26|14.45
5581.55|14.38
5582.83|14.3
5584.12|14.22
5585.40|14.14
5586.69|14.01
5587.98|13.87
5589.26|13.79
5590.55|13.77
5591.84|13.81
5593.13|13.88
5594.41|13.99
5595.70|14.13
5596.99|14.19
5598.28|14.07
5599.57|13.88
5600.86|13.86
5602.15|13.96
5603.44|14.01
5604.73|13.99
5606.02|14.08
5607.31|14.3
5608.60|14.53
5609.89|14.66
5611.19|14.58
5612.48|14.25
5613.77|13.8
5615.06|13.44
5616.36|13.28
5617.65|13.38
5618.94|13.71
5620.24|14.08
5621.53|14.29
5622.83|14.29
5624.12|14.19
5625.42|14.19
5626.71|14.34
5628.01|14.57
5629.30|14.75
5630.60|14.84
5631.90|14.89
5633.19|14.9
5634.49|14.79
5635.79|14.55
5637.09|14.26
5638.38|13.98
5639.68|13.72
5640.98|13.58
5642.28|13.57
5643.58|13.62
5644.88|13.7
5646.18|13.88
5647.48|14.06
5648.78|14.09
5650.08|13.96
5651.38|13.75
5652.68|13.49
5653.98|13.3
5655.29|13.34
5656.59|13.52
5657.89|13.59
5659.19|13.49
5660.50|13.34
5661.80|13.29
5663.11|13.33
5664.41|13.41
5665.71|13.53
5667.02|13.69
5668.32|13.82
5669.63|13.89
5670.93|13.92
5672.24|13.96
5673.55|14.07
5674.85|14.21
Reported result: -0.28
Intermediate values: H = -0.42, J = -0.14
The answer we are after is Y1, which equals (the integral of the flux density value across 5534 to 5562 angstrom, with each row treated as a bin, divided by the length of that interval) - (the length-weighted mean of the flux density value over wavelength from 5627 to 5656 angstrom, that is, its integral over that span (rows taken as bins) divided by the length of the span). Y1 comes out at 0.48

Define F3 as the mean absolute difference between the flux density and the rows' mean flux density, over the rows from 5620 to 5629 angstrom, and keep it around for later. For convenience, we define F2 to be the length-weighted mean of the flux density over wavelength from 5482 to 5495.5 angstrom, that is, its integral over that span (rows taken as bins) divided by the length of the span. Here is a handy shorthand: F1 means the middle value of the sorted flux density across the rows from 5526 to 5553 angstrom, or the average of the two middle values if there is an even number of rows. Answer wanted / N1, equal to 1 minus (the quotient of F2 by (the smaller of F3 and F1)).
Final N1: -136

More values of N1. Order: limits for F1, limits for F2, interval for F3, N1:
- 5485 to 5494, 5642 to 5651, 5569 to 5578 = -46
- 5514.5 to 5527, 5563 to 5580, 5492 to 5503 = -50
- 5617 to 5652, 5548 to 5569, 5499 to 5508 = -46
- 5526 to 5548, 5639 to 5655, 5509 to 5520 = -55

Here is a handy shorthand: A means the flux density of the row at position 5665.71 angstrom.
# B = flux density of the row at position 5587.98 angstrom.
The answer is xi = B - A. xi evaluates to 0.3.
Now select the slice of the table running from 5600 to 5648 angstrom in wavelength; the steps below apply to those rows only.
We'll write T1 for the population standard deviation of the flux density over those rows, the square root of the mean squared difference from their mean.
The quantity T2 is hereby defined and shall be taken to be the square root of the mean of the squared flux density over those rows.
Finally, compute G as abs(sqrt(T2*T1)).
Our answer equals 2.5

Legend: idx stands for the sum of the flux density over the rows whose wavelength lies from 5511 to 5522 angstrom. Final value 131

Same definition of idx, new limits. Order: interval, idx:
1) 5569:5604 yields 380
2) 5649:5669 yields 203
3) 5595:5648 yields 579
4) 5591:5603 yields 126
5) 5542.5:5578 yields 404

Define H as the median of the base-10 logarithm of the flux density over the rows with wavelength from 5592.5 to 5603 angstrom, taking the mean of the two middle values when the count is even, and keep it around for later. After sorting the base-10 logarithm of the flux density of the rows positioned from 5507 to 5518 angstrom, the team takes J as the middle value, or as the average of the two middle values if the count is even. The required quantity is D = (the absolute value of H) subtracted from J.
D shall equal 0.026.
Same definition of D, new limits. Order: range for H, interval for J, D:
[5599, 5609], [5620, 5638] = 0.014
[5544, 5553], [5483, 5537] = -0.009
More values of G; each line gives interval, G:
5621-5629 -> 1.4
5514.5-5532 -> 2.0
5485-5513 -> 2.3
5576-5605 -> 1.9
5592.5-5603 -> 1.3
